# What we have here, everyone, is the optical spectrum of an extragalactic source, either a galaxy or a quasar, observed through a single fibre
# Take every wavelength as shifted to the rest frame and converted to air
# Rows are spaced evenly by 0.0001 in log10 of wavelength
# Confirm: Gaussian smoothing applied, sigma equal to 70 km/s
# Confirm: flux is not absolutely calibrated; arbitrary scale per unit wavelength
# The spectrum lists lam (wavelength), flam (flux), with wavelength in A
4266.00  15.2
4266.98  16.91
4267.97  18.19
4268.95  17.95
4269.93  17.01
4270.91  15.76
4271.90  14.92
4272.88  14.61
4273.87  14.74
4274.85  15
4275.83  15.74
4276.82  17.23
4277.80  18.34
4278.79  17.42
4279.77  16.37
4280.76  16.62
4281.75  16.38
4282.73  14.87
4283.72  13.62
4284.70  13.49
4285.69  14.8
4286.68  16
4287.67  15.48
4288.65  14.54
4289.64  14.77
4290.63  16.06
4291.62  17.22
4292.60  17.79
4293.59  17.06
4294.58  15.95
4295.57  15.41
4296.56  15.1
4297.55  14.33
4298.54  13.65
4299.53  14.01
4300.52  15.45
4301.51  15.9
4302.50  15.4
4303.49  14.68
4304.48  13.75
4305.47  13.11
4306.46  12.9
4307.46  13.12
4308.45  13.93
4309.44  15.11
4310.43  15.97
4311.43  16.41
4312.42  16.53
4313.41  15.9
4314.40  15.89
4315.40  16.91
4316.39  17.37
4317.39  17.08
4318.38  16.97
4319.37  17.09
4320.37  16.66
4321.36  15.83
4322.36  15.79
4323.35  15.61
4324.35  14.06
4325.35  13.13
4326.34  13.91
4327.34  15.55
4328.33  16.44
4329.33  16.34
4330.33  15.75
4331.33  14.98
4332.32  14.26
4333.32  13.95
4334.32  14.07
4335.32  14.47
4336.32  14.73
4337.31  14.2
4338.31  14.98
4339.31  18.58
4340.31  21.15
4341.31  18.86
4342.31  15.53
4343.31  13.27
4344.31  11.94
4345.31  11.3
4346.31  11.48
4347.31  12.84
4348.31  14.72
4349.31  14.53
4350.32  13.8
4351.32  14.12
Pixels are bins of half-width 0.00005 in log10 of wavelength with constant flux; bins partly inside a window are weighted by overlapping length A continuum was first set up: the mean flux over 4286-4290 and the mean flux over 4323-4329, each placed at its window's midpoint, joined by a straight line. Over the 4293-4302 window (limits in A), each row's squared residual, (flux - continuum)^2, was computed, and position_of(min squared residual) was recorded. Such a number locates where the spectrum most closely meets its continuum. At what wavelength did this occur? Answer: 4296.56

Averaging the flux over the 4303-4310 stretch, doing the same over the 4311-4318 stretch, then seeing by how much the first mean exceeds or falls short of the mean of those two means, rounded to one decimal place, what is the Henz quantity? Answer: -1.4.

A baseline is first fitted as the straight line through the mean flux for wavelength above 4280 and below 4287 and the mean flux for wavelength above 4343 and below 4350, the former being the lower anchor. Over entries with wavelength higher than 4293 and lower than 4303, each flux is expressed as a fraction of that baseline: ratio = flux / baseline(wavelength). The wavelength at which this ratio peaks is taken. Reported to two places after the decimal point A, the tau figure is 4293.59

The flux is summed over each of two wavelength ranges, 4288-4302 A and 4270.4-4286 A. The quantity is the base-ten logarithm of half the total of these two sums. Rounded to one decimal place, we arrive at 2.4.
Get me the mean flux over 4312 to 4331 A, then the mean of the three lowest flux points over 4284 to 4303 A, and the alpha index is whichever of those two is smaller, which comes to 13.72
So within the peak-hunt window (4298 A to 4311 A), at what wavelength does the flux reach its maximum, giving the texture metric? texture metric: 4310.43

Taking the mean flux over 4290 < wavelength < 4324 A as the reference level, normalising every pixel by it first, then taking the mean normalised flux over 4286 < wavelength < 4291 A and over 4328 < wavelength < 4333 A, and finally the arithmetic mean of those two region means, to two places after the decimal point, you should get 0.99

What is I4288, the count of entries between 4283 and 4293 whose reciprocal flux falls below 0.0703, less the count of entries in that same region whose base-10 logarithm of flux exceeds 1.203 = 4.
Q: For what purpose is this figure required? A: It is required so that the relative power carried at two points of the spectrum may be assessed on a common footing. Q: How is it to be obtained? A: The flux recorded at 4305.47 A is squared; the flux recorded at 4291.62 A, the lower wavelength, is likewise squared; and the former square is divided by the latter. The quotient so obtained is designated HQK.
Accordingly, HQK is 0.58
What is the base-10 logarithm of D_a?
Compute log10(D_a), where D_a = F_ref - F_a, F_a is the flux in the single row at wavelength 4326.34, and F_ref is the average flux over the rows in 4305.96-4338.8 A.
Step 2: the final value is 0.15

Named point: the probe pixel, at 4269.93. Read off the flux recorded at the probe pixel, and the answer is 17.01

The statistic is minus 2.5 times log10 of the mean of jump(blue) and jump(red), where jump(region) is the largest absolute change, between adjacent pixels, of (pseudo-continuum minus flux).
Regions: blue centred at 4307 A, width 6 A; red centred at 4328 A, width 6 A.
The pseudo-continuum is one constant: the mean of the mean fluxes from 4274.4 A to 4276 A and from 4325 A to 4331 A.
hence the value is -0.37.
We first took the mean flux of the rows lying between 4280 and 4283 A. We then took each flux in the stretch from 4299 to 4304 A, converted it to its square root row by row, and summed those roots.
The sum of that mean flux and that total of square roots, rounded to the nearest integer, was 35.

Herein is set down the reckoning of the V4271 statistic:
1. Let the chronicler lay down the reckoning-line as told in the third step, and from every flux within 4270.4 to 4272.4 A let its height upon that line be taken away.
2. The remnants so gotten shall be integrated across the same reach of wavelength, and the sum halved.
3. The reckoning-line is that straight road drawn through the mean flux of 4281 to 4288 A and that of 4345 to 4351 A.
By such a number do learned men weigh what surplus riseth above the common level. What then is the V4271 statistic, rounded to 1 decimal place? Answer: 0.0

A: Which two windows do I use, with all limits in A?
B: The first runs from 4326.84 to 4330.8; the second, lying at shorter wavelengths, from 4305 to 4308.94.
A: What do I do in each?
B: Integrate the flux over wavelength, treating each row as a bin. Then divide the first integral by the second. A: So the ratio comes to 1.21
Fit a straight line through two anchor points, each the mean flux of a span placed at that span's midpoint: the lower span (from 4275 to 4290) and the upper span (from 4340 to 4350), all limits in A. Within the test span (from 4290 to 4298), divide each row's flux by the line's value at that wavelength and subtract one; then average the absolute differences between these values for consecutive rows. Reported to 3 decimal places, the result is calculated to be 0.047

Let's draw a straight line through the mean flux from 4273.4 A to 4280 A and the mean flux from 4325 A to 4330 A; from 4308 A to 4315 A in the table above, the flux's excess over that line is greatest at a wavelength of 4312.42 A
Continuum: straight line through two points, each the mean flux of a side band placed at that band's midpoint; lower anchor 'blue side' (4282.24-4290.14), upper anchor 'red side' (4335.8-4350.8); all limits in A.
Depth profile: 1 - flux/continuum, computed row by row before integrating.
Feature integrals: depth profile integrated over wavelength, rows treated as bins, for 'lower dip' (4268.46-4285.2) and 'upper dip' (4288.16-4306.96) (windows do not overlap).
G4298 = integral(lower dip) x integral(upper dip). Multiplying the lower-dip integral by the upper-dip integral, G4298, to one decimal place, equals 0.7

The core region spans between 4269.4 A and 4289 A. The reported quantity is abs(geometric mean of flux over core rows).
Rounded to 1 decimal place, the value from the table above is 15.6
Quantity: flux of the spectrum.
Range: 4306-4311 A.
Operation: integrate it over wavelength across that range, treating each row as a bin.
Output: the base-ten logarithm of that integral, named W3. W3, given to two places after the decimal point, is 1.85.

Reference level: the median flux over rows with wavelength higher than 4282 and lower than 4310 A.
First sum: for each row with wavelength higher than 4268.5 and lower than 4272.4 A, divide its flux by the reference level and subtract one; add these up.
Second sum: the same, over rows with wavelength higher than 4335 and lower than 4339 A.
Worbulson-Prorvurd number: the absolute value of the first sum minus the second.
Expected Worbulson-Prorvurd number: 0.49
